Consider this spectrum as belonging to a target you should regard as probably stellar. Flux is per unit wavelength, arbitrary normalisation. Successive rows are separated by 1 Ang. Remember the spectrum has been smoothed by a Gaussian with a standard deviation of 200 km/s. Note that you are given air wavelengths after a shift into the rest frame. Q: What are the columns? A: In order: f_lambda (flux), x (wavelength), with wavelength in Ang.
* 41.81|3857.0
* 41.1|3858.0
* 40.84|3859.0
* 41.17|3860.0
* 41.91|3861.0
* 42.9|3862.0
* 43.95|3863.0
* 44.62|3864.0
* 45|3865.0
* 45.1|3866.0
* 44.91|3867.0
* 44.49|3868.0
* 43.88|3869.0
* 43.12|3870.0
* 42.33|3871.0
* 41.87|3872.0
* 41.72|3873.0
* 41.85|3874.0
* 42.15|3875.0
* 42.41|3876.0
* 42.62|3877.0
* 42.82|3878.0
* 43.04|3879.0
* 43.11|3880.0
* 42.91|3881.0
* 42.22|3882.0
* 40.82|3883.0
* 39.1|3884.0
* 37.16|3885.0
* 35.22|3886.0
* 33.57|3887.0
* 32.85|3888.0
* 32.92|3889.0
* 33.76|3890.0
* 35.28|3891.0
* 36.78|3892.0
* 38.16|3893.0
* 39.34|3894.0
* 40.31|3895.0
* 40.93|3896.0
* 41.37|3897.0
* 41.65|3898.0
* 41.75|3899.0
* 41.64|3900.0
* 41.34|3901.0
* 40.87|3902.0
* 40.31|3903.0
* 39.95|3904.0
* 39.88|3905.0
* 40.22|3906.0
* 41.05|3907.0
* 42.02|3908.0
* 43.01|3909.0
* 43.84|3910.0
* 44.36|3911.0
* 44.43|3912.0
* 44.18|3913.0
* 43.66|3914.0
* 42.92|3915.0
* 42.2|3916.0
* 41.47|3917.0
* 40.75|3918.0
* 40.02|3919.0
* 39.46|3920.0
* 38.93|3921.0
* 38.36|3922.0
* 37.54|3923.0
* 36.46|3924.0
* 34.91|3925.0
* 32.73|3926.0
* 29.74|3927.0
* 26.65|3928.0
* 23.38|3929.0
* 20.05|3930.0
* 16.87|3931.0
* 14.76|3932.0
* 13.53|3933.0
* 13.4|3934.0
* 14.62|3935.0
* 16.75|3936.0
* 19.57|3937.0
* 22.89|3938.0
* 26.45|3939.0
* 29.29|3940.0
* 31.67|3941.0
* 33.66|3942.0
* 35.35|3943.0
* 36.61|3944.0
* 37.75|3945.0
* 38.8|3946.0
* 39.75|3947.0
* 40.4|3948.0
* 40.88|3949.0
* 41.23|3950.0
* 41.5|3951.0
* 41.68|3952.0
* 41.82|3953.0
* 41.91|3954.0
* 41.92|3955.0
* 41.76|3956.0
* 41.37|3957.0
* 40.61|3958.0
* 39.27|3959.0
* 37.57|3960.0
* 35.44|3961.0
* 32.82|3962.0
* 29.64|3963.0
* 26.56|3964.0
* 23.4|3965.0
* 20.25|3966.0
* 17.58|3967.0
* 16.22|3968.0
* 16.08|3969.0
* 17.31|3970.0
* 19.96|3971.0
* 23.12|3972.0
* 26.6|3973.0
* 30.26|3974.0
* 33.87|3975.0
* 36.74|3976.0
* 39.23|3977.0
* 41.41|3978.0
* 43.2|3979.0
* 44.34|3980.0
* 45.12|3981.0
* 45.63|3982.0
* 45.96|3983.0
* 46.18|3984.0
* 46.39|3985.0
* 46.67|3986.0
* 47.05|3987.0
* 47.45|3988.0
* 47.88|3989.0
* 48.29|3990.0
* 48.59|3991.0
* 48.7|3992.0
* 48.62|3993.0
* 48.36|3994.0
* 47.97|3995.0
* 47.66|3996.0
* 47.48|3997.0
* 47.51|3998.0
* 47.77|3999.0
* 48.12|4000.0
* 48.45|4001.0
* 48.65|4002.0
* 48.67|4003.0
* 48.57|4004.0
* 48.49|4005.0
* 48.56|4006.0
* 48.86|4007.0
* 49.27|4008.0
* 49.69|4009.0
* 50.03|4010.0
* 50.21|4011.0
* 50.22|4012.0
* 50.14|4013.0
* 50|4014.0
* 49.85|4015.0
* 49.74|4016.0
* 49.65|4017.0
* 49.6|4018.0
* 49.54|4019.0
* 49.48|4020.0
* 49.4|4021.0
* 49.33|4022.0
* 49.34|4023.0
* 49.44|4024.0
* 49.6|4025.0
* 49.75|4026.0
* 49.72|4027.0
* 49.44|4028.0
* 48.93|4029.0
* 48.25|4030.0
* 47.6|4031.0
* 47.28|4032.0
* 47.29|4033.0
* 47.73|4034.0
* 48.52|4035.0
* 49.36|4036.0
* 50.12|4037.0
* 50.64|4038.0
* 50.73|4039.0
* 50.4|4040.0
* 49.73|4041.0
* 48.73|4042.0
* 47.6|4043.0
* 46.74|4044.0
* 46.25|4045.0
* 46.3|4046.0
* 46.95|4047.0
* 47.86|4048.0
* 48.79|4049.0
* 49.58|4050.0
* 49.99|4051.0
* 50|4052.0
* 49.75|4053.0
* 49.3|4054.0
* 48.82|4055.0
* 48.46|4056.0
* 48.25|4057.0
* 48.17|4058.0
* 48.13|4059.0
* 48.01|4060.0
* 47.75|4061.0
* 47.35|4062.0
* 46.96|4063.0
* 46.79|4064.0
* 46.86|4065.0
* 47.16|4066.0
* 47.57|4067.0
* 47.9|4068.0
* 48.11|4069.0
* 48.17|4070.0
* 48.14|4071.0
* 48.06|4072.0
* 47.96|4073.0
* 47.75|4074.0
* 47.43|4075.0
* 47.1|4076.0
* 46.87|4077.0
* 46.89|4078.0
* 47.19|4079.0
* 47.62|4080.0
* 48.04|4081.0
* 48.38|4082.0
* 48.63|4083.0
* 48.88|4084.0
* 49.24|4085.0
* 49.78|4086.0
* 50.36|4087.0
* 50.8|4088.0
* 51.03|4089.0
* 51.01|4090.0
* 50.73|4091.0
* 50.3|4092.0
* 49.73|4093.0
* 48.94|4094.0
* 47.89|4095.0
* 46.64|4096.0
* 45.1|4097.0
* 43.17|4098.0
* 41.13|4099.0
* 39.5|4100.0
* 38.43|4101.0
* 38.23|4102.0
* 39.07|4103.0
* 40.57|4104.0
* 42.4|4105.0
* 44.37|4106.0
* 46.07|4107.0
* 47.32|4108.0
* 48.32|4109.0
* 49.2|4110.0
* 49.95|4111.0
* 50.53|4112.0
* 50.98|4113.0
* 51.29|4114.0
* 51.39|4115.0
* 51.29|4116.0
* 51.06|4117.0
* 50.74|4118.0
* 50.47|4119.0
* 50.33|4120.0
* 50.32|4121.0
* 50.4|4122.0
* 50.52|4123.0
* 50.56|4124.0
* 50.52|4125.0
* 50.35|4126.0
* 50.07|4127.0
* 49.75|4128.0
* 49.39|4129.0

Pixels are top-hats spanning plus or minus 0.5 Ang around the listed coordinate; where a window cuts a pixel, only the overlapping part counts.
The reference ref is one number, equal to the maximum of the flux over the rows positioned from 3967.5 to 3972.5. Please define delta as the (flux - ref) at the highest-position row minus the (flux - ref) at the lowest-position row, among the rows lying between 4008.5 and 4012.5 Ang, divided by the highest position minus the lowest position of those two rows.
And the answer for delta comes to 0.18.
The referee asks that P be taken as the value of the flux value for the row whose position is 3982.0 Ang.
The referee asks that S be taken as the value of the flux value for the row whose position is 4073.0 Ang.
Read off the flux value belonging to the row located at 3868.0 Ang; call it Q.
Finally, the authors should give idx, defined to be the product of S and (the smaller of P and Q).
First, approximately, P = 45.63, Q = 44.49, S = 47.96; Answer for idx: 2134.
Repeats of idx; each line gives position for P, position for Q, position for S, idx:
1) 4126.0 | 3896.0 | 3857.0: 1711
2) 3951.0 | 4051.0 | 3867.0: 1864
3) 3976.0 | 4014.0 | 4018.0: 1822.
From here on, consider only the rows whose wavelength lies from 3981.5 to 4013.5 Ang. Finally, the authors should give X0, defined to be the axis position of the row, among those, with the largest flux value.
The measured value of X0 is 4012.0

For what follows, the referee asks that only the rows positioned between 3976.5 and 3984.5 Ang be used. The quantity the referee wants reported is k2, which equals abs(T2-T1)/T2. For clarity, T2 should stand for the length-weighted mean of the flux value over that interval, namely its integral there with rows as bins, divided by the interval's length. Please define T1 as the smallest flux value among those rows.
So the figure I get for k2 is 0.106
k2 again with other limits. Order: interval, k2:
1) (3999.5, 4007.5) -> 0.009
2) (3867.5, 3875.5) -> 0.022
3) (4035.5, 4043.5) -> 0.042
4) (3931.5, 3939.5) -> 0.245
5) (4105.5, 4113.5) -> 0.082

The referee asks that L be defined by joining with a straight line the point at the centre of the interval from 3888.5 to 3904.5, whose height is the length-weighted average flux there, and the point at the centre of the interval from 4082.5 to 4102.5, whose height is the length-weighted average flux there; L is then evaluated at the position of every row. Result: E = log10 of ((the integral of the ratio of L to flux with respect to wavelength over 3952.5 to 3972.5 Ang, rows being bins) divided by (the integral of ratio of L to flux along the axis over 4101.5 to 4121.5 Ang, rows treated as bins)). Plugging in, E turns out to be 0.19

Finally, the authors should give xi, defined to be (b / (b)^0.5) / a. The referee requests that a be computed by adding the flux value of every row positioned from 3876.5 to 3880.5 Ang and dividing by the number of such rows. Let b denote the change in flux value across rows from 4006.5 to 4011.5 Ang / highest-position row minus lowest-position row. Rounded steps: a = 43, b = 1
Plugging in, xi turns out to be 0.027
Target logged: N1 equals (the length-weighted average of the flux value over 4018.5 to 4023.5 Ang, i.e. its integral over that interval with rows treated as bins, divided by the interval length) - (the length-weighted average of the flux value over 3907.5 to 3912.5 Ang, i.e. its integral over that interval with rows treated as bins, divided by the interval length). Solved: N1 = 6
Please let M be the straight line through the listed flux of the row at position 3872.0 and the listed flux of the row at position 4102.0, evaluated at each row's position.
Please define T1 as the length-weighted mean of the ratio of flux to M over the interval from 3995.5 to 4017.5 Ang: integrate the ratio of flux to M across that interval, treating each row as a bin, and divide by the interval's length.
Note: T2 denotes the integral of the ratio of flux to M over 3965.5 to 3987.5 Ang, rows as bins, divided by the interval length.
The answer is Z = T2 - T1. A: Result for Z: -0.4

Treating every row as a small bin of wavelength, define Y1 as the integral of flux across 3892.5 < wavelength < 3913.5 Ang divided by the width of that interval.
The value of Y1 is 41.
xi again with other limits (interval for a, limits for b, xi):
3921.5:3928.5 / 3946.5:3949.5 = 0.031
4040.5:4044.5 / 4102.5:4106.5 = 0.048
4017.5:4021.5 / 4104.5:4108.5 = 0.045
